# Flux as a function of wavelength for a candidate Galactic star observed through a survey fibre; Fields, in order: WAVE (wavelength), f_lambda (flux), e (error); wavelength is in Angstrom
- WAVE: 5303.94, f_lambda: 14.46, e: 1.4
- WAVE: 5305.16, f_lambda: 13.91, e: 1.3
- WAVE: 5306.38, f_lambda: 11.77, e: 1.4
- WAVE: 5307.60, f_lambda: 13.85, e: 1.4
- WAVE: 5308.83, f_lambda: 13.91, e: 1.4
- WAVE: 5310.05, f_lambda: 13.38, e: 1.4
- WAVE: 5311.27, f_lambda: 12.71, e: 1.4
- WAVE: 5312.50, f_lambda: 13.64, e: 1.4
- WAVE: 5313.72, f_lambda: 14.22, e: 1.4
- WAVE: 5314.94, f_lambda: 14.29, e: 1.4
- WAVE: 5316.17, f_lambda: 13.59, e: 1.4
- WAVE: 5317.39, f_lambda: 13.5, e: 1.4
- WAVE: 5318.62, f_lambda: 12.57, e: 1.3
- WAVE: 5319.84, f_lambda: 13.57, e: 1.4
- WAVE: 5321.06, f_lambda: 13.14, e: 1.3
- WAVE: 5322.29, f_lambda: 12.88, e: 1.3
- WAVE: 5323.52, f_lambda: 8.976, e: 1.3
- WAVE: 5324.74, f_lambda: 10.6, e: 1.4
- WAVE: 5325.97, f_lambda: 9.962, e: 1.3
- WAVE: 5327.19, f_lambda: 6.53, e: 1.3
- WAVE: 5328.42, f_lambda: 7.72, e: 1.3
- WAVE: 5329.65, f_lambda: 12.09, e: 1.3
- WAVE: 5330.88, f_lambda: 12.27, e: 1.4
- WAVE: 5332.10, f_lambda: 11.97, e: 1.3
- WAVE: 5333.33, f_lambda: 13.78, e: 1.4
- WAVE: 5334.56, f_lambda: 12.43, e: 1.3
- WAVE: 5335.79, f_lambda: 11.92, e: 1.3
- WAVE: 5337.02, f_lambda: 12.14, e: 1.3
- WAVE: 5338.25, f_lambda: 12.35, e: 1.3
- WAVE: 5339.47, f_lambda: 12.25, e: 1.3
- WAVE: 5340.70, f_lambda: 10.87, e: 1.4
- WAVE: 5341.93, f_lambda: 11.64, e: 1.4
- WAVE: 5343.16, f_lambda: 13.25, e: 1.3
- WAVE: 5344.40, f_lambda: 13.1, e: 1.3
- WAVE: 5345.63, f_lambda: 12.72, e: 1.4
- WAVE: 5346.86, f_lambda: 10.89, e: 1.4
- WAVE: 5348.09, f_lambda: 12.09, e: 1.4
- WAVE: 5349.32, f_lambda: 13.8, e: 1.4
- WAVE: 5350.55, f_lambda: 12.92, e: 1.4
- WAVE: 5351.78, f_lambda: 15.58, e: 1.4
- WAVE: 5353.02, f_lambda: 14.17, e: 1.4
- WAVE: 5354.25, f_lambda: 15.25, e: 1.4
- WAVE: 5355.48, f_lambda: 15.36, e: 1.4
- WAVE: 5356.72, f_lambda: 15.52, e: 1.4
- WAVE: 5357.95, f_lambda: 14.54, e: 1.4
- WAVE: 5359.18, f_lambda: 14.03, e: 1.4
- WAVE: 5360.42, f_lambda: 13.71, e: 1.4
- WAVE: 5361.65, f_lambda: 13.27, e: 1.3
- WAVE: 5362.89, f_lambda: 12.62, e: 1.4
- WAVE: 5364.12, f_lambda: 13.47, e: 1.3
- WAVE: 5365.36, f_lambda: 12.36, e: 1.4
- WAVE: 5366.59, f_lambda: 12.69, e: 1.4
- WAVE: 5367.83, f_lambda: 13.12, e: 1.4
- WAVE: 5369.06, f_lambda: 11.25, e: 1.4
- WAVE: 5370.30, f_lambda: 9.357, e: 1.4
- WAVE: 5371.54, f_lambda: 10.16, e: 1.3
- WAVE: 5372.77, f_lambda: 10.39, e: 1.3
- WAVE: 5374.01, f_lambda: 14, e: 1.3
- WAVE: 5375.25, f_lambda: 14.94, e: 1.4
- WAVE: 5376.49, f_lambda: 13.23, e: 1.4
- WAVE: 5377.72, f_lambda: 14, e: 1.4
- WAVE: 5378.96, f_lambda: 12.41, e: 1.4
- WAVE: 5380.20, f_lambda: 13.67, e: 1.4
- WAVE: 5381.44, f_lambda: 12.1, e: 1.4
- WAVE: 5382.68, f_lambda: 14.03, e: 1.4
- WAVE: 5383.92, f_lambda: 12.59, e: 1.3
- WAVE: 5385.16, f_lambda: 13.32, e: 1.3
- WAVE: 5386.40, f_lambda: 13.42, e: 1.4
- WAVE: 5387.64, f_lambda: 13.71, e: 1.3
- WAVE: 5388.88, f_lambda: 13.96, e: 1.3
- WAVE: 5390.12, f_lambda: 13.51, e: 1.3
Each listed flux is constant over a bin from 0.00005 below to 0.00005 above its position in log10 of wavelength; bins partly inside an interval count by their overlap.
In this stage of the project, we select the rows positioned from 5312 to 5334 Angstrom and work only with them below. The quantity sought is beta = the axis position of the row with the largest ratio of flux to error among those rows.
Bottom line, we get 5314.94 Angstrom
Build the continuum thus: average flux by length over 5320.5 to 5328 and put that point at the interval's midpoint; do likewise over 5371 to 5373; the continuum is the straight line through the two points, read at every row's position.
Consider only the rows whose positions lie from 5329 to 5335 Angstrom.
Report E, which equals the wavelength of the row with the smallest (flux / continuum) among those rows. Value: 5332.10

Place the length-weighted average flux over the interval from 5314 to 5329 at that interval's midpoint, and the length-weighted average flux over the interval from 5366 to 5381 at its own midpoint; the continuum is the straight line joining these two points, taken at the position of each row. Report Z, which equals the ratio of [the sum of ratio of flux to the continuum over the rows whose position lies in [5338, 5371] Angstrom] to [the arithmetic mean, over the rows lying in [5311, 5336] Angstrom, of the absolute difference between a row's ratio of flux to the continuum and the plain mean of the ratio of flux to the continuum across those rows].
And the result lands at 207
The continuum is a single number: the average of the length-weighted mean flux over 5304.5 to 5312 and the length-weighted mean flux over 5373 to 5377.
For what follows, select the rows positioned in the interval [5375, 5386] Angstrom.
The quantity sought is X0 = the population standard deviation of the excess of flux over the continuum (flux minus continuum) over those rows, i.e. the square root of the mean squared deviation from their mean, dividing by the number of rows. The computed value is 0.85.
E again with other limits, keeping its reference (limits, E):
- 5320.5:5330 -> 5327.19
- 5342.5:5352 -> 5346.86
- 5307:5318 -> 5311.27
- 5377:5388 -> 5381.44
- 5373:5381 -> 5378.96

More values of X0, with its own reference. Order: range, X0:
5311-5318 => 0.52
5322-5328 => 2.07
